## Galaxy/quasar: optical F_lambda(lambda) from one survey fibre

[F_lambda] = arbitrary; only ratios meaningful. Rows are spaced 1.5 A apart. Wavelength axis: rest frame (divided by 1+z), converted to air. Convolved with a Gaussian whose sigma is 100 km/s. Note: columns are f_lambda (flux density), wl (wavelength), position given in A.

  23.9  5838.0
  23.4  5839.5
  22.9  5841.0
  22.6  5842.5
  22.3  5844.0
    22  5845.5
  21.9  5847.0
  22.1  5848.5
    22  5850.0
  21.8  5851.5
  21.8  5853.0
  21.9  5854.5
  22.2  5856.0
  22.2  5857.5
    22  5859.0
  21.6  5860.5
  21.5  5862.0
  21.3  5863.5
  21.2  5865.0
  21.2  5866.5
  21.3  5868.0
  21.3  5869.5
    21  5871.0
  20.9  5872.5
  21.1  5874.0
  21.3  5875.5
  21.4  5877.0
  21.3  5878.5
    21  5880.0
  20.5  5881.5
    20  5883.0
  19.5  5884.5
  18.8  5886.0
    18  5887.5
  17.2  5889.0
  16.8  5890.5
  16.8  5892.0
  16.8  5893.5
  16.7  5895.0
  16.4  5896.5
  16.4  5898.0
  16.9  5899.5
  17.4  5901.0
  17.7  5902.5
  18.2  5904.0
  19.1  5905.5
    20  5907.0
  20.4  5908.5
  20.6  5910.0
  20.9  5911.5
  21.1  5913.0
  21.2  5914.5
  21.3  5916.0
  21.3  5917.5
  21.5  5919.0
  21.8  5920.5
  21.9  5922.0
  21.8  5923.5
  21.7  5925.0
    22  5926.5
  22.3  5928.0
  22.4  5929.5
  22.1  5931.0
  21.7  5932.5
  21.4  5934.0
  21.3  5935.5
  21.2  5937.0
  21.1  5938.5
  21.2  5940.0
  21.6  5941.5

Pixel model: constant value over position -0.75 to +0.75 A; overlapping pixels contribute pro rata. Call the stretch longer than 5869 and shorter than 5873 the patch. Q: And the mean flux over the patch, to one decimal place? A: 21.1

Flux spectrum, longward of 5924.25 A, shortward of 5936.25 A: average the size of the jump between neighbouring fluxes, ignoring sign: 0.26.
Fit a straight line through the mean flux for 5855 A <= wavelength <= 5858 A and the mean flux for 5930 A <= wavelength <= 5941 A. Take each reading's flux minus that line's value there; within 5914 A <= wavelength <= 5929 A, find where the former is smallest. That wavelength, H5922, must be 5914.5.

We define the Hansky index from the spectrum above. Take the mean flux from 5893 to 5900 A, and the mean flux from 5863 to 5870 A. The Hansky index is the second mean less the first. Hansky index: 4.6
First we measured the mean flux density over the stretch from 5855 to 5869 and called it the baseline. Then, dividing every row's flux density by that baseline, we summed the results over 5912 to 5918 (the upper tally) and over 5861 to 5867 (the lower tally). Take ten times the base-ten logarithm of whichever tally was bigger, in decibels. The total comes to 5.96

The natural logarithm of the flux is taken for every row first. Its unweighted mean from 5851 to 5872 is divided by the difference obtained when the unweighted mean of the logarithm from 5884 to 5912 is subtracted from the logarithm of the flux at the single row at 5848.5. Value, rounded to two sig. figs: 15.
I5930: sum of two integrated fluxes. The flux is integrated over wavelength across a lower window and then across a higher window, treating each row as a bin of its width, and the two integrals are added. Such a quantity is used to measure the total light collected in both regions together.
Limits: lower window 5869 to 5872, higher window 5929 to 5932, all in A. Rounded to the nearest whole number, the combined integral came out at 130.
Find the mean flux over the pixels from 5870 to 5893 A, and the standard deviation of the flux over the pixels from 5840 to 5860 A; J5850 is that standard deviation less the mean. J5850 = -19.4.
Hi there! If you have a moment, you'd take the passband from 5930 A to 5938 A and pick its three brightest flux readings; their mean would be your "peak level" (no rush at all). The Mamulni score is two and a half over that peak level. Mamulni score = 0.115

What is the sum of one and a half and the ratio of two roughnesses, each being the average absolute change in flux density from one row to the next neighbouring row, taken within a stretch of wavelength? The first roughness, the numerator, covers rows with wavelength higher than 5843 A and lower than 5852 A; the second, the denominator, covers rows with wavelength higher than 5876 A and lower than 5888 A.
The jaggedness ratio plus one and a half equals 1.87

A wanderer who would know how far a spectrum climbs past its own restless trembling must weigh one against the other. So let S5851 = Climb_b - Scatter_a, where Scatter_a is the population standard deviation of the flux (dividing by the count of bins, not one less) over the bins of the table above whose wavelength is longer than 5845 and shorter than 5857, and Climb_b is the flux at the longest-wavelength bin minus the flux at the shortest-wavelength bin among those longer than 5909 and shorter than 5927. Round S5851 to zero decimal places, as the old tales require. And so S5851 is 1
